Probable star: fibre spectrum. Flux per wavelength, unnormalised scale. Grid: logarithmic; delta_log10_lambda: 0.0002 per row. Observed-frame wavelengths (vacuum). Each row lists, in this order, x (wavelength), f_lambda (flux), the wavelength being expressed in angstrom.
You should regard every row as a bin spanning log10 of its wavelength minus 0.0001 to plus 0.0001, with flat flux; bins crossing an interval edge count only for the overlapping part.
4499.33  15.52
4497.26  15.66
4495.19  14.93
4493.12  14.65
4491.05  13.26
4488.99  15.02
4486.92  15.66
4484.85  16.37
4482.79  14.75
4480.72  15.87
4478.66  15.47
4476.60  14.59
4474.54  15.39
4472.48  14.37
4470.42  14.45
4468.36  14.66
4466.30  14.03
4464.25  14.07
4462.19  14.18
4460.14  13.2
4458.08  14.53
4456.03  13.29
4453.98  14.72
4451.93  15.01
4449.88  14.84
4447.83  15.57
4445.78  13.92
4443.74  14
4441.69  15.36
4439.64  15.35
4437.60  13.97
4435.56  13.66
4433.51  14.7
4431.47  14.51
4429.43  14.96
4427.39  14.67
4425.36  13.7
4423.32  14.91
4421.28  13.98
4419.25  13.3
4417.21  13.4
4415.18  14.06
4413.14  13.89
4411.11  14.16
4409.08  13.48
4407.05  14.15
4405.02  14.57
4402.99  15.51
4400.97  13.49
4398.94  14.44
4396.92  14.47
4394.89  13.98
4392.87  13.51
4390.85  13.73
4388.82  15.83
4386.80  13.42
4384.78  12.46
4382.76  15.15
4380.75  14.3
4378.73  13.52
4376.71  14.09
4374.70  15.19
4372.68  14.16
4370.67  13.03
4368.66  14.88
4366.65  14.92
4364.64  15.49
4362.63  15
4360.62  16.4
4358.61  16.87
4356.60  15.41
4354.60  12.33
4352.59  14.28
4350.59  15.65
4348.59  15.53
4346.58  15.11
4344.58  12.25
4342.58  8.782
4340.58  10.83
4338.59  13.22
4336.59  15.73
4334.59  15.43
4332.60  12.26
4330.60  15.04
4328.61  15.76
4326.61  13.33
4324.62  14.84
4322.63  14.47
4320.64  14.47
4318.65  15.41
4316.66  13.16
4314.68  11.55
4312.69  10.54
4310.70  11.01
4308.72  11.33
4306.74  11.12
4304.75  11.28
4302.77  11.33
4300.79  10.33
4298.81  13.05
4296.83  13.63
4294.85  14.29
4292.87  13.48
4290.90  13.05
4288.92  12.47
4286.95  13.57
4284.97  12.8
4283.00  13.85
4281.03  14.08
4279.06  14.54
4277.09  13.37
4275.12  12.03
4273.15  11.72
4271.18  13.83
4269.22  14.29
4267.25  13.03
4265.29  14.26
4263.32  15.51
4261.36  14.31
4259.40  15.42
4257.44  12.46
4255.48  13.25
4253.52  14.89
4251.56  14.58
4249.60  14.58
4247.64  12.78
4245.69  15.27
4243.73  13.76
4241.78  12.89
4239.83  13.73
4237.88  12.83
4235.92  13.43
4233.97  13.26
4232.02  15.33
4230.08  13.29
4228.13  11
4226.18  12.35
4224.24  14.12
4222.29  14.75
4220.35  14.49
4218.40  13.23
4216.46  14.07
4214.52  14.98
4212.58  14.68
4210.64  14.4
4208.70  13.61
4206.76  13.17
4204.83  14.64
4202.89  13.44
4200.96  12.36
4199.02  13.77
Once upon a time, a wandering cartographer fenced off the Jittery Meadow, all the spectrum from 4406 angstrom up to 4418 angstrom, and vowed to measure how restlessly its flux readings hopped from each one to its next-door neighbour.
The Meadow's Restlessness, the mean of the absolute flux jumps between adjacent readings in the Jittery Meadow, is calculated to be 0.5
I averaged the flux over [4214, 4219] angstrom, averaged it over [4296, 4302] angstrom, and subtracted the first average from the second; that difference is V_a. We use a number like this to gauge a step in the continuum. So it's -1.8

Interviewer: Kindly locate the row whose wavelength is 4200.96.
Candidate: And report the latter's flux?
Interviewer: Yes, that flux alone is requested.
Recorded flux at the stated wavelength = 12.36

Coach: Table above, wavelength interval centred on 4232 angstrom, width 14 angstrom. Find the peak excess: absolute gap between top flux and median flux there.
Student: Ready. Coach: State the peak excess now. 2.1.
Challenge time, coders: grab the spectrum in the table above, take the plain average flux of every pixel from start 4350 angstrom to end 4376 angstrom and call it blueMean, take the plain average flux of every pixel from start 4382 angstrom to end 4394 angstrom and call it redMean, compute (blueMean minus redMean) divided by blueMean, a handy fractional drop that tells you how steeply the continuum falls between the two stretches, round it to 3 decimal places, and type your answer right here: 0.059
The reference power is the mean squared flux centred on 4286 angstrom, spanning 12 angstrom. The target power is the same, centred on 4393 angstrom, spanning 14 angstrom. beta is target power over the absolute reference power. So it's 1.14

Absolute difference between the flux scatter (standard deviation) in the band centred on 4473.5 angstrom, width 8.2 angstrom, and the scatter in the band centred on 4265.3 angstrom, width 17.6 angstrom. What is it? 0.8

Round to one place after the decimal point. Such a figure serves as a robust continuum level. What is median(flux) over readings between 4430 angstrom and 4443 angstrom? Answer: 14.6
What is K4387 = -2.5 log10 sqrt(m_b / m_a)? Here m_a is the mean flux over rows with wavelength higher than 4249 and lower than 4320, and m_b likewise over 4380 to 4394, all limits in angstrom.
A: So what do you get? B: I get -0.036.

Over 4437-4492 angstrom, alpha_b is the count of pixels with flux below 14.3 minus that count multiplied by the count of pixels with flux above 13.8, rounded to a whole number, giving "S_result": -207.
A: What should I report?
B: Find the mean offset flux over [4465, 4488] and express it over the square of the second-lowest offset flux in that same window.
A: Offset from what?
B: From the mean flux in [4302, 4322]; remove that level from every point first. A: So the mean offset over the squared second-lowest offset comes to 0.6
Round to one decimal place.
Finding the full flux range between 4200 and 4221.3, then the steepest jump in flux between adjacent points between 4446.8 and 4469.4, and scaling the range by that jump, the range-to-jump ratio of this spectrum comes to 1.8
